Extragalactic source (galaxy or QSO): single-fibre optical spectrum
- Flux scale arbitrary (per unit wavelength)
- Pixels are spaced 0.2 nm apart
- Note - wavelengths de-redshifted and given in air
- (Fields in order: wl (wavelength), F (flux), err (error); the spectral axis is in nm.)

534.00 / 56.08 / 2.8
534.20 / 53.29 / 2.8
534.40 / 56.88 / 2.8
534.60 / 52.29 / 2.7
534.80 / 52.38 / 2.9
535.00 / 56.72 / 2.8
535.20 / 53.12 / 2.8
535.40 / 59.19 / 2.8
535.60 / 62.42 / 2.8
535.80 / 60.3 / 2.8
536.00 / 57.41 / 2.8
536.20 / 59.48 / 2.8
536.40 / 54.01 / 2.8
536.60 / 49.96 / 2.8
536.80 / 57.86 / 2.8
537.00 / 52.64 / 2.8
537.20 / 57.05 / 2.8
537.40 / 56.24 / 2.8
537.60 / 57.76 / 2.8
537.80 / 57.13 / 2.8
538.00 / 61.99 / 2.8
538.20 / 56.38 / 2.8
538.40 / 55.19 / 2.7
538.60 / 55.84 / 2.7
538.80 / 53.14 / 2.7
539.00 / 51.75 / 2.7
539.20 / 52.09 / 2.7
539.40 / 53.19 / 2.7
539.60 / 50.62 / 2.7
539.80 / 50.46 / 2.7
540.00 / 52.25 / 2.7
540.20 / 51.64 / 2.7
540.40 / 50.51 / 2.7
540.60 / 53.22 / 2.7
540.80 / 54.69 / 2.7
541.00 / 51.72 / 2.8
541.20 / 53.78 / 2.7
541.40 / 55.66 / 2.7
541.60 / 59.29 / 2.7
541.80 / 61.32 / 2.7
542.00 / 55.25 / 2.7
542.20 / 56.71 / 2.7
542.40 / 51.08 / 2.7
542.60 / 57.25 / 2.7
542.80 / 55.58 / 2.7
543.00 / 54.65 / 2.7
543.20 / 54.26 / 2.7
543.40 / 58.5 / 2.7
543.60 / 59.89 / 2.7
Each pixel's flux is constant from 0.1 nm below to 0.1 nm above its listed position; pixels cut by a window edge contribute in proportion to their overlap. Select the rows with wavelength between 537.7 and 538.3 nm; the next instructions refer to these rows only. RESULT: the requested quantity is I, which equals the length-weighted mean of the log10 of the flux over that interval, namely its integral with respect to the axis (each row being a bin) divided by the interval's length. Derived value 1.77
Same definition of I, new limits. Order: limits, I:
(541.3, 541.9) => 1.77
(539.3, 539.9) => 1.71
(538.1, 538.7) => 1.75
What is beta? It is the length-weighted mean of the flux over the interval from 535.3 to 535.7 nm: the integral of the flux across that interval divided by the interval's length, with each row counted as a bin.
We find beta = 60.8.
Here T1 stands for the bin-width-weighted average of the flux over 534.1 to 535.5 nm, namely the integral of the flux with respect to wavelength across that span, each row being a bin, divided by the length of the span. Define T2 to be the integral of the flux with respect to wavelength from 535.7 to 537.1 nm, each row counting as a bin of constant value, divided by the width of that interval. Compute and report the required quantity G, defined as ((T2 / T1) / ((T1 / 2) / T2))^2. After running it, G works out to 4.3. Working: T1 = 54.8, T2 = 56.0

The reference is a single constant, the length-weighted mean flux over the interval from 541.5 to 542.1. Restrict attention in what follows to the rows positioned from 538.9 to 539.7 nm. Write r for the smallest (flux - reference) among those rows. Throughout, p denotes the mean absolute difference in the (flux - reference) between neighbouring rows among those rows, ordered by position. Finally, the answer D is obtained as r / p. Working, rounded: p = 1.3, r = -8.0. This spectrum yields -6.0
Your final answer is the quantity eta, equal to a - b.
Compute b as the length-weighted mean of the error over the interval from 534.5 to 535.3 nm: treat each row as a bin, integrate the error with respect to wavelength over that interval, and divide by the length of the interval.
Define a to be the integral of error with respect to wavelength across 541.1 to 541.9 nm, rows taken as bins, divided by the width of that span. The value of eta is -0.10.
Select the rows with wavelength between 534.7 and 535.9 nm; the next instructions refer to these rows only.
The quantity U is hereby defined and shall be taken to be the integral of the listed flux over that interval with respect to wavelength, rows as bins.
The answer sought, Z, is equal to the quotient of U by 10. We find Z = 6.9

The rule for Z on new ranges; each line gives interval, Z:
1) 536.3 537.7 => 7.7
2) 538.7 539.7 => 5.2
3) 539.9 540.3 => 2.1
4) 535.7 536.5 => 4.6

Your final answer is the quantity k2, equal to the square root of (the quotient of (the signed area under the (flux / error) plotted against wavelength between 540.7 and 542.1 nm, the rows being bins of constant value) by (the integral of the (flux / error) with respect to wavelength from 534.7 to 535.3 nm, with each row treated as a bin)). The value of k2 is 1.59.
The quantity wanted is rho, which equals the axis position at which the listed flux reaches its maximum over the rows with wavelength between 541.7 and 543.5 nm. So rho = 541.80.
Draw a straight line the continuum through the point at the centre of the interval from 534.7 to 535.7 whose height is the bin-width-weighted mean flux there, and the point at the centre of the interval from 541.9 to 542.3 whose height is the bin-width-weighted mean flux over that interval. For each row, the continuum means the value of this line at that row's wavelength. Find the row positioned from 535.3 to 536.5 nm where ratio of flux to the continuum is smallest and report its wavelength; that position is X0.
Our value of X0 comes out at 536.40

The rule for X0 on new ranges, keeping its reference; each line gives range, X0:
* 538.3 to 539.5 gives 539.00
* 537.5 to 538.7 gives 538.40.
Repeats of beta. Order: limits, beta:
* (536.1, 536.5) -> 56.7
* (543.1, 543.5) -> 56.4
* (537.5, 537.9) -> 57.4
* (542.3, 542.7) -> 54.2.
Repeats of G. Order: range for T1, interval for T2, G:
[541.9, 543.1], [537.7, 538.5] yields 4.8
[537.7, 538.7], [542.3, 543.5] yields 3.4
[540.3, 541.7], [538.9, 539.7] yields 3.4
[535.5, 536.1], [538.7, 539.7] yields 2.3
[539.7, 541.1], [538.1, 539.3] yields 4.6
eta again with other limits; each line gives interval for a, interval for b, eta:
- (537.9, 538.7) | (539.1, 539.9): 0.05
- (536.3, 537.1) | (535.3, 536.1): 0.00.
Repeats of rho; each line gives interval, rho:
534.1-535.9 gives 535.60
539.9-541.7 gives 541.60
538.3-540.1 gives 538.60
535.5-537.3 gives 535.60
